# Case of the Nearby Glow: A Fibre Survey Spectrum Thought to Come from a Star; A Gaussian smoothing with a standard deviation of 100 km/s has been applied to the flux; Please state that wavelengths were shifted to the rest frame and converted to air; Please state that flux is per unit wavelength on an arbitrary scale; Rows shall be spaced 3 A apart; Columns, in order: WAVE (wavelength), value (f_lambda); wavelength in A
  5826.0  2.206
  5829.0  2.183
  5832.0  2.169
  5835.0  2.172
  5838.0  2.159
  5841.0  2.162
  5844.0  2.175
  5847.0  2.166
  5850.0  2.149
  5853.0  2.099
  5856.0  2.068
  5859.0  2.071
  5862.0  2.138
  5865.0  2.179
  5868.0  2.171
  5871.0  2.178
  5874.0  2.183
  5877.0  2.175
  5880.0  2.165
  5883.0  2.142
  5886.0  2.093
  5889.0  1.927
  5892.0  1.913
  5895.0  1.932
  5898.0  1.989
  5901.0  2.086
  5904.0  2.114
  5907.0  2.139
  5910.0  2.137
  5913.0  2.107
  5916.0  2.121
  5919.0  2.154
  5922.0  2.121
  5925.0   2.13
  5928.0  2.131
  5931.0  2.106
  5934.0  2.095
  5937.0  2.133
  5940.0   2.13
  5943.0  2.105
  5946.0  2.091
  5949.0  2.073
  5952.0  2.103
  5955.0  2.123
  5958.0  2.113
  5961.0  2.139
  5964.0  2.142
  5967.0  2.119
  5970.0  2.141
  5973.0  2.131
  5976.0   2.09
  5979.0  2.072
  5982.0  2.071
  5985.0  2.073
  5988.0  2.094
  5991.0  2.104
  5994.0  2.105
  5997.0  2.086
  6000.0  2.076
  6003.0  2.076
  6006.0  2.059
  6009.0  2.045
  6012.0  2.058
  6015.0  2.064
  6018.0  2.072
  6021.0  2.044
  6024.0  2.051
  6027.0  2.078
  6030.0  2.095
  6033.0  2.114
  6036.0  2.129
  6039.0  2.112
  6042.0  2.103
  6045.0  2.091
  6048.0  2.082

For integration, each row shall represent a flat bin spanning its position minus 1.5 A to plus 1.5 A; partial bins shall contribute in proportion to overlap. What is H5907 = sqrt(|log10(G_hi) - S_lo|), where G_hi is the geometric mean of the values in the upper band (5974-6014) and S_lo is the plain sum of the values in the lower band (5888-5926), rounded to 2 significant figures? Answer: 5.2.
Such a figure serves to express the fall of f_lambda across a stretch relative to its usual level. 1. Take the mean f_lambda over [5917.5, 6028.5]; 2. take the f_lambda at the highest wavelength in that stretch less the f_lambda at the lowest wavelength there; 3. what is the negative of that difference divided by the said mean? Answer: 0.036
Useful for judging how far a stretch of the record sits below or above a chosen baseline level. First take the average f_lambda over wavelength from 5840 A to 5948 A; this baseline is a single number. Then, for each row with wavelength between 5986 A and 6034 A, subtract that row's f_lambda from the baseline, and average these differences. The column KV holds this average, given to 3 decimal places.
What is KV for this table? 0.034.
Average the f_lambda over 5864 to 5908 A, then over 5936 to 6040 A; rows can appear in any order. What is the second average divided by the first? 1.00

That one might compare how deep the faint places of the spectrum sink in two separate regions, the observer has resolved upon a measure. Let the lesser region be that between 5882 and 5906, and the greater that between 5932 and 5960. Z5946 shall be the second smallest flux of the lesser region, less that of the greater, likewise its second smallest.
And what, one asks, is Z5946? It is -0.16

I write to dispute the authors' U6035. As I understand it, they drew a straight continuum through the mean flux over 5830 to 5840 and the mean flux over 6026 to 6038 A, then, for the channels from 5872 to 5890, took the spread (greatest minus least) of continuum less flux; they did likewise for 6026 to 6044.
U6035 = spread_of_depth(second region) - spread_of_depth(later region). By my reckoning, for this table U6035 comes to 0.197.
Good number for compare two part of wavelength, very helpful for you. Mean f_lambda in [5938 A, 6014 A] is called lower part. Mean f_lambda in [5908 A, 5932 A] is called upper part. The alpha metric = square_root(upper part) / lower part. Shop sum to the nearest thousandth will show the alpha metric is 0.695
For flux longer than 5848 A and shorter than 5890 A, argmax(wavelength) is 5874.0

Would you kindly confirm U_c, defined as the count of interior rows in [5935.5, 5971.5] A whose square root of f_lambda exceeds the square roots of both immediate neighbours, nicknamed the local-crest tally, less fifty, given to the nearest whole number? -48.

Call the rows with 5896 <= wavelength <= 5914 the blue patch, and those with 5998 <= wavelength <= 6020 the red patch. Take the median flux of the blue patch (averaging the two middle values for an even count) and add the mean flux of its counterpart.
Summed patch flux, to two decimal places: 4.17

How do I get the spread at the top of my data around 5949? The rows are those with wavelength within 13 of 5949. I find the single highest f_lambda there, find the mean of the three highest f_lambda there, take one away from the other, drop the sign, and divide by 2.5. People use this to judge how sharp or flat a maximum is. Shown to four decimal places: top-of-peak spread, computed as 0.0020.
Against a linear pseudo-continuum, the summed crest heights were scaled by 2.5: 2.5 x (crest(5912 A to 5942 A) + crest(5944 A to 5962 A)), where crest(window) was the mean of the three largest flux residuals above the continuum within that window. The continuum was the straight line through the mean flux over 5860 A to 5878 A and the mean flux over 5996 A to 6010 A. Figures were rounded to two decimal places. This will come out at 0.10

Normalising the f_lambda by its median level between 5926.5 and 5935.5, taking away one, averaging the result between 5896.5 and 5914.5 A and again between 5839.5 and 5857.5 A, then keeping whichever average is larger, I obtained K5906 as 0.014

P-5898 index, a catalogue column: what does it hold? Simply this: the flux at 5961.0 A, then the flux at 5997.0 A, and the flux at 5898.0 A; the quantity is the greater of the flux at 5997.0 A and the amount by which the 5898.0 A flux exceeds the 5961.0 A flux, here 2.09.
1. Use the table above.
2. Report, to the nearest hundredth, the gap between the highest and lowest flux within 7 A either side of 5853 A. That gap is 0.10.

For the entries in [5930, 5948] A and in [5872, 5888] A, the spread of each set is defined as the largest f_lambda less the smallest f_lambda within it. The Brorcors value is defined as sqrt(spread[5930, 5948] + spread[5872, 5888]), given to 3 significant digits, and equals 0.363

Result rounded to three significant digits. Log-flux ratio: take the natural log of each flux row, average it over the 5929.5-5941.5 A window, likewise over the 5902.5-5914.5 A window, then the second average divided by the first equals 1.01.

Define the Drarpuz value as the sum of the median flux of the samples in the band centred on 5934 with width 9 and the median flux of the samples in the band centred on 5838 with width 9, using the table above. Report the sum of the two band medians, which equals 4.27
